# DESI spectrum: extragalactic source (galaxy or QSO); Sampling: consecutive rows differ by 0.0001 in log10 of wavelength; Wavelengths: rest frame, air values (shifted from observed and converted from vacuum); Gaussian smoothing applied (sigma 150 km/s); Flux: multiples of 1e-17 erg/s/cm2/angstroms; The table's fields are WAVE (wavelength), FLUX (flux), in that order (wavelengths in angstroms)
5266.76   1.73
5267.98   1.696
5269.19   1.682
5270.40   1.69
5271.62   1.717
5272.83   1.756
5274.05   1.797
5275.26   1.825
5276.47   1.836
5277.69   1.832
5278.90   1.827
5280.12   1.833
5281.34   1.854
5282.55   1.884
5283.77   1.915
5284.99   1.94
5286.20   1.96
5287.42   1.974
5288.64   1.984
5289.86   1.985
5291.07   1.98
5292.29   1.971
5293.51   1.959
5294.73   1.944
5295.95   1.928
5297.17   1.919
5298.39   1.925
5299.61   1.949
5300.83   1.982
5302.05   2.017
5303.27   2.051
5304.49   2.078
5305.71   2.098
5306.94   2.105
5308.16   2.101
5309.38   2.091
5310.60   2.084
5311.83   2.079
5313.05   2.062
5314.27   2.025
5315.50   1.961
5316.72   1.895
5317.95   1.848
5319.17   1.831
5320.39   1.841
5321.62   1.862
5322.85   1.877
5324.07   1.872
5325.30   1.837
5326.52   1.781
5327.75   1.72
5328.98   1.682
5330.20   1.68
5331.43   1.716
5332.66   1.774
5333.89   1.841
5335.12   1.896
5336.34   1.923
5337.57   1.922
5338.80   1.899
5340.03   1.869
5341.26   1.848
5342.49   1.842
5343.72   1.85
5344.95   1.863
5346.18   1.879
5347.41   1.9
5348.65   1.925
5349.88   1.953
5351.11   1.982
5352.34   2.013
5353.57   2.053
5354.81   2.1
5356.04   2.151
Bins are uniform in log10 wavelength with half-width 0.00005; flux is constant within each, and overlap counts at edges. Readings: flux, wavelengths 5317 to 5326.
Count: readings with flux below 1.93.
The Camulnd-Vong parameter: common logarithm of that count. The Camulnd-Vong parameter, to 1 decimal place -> 0.8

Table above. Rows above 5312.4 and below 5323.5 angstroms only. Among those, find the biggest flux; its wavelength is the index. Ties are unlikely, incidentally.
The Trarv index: 5313.05 angstroms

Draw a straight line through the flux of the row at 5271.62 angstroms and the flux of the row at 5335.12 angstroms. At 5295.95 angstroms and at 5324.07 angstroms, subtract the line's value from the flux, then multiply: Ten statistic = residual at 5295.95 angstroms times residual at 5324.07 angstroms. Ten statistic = 0.00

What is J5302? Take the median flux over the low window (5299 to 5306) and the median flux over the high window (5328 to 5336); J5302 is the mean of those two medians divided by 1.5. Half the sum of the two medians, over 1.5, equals 1.26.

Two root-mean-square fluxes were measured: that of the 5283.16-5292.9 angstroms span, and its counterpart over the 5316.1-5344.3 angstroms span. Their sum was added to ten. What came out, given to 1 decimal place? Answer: 13.8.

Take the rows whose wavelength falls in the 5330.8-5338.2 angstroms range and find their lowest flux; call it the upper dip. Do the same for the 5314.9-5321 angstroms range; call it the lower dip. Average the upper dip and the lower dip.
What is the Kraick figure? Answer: 1.77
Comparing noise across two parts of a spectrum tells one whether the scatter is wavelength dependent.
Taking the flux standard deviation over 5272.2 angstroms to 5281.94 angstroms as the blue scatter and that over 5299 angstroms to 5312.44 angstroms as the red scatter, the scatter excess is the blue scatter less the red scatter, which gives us -0.022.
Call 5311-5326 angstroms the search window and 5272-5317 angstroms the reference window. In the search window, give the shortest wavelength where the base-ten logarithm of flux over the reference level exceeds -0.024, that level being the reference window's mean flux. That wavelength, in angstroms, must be 5311.83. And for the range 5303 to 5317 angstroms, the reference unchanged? 5303.27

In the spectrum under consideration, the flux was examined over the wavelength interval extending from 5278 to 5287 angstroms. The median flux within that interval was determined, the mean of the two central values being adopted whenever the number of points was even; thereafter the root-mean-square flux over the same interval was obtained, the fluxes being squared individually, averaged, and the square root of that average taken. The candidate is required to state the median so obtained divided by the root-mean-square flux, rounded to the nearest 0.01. 1.00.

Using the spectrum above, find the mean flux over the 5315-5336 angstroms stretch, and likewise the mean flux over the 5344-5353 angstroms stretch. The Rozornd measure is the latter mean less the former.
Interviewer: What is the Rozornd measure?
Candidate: 0.11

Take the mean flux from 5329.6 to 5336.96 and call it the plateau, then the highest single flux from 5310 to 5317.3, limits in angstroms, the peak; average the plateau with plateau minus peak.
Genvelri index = 0.763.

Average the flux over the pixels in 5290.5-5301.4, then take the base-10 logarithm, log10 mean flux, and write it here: 0.290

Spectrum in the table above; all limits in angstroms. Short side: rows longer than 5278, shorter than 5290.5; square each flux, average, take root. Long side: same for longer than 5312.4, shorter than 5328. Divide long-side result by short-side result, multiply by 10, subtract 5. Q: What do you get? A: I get 4.8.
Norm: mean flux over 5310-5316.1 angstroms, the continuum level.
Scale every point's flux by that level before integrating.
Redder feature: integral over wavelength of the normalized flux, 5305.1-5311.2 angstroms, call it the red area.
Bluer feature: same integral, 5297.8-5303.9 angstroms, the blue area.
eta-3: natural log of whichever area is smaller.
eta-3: 1.78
